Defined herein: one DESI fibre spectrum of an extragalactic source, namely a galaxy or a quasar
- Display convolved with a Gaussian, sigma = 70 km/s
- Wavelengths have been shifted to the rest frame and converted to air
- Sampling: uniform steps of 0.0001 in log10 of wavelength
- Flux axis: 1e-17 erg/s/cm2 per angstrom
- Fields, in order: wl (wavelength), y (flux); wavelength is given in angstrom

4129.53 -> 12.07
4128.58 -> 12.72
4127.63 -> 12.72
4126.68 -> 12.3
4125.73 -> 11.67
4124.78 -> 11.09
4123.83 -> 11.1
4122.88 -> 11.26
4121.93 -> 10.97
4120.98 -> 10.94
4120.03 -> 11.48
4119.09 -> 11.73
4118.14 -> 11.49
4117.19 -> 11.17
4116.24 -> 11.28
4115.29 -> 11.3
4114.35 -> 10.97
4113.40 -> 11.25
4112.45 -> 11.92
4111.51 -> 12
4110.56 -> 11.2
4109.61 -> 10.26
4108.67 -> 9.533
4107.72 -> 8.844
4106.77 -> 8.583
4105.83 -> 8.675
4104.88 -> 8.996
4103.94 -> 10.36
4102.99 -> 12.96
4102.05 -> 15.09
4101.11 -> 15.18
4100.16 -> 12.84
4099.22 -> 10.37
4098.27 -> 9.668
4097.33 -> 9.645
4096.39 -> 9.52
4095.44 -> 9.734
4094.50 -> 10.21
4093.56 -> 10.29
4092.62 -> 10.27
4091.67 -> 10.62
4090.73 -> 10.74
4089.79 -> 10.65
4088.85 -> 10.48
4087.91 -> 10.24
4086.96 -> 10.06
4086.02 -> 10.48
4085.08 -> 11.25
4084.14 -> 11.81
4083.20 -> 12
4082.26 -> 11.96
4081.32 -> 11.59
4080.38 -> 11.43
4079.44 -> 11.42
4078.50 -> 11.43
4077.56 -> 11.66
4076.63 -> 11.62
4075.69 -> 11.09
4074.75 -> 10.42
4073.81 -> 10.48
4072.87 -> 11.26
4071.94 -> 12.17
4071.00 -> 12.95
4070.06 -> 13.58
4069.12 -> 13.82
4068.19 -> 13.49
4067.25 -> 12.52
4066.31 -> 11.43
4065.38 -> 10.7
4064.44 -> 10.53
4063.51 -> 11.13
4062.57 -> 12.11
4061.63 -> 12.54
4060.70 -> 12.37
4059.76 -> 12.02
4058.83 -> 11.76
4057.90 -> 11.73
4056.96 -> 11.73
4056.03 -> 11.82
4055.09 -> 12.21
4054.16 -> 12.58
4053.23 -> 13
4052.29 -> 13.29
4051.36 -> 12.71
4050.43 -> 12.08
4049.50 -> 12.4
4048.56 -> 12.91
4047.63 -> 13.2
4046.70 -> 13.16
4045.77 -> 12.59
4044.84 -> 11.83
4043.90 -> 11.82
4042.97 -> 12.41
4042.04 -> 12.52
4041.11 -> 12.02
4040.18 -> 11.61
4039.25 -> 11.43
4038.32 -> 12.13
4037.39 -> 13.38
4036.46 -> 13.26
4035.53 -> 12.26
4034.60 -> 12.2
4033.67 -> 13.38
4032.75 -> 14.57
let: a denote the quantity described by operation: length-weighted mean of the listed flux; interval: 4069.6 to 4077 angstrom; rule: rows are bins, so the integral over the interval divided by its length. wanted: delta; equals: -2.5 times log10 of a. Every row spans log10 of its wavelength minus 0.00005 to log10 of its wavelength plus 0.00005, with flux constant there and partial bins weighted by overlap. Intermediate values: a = 11.7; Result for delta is -2.67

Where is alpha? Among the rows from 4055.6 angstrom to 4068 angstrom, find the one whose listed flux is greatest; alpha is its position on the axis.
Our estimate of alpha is 4061.63 angstrom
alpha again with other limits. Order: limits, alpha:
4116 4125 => 4119.09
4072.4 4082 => 4077.56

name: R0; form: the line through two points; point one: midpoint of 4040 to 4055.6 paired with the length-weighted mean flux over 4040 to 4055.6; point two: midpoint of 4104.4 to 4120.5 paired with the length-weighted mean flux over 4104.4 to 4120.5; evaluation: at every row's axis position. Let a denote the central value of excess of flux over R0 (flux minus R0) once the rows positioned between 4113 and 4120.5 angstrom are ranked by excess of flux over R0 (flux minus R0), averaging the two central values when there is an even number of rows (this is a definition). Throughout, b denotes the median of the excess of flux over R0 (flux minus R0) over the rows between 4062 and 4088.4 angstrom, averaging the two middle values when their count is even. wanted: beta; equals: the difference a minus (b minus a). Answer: 1.7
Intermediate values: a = 0.8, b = -0.15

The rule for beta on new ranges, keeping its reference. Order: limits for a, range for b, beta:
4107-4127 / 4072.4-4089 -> 1.7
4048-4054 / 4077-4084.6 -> 0.7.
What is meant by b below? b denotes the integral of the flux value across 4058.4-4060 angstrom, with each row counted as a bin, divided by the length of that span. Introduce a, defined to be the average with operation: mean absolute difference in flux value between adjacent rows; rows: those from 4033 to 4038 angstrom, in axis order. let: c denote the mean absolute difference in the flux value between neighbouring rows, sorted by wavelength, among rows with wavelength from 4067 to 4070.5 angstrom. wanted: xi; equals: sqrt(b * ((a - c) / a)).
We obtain 1.2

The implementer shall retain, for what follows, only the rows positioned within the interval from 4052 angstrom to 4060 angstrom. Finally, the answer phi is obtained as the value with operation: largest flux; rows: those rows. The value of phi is 13.29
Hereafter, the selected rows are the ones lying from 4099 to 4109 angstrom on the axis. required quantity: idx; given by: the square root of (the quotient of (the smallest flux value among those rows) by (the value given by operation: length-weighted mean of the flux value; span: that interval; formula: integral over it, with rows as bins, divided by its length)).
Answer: 0.88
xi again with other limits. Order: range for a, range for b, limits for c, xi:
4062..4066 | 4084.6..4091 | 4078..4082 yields 3.1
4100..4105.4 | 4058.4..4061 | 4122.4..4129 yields 3.1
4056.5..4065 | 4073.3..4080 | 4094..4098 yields 1.6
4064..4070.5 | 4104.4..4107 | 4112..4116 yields 1.6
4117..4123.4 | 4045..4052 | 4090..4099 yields 2.2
